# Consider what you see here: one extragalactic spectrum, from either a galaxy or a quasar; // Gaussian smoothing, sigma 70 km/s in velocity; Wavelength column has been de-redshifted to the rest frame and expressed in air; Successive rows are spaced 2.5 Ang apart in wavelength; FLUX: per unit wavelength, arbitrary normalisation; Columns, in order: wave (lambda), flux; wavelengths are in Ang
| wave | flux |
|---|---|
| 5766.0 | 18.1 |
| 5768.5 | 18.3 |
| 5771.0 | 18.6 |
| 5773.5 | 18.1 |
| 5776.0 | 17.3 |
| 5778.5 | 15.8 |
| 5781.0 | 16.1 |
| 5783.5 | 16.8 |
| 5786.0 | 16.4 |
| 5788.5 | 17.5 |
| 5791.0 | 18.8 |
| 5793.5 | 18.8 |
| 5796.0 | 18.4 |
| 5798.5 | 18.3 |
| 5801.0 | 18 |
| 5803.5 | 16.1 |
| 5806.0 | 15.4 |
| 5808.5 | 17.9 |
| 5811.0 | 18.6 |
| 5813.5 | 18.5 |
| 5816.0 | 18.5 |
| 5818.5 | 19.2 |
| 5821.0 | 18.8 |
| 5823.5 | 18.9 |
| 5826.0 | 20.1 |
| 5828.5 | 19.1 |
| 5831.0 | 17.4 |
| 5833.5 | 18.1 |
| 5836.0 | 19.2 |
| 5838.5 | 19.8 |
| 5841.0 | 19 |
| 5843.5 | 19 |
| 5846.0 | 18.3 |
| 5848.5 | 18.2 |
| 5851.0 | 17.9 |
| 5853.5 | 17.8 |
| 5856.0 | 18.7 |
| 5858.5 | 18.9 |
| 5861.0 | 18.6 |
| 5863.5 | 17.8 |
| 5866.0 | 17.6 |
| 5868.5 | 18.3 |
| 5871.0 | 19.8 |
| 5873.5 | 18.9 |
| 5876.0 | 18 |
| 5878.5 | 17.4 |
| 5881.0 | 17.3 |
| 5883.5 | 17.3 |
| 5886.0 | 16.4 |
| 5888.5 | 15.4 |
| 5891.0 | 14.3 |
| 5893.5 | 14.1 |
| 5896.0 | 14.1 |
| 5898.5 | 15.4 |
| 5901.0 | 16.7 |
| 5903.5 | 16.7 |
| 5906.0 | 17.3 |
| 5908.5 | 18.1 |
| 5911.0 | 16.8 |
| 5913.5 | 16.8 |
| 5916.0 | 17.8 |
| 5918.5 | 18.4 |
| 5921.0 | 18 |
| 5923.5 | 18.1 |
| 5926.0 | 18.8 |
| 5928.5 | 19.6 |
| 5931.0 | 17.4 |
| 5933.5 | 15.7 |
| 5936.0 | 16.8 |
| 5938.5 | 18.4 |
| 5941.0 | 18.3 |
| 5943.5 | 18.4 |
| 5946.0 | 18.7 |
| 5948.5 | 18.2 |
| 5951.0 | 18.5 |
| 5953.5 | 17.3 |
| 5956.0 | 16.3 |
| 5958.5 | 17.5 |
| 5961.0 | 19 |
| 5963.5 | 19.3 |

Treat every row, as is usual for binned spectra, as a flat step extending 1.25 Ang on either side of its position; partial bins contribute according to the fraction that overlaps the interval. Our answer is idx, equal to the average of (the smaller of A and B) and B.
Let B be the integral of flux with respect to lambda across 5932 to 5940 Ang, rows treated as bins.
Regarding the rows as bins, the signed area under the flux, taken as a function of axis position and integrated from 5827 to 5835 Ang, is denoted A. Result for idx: 136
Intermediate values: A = 146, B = 136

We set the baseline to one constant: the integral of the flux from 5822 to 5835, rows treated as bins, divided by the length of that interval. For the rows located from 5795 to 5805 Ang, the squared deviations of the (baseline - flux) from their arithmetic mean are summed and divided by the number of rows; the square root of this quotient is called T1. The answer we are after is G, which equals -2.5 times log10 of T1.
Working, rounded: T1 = 0.94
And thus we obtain 0.1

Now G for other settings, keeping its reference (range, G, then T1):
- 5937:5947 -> 2.1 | 0.15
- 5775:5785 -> 0.6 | 0.59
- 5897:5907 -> 0.4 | 0.69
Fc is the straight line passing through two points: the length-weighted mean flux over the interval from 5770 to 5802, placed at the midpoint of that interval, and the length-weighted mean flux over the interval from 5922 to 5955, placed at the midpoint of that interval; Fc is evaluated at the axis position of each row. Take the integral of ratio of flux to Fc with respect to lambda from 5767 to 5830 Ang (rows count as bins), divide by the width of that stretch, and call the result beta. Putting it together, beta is 1.02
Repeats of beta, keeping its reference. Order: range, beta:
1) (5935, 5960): 0.99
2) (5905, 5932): 1.00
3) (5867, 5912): 0.94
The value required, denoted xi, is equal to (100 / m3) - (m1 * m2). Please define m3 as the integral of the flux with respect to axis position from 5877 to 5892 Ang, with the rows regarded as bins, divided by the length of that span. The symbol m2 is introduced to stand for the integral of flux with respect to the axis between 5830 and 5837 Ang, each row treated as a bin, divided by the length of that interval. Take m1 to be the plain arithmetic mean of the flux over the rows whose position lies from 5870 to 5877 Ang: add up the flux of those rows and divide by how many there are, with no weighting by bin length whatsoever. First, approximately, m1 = 18.9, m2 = 18.2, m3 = 16.4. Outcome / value -338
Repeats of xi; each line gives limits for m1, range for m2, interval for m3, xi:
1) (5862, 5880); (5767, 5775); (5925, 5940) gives -328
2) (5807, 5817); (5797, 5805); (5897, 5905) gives -314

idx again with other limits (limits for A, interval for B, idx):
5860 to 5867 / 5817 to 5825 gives 139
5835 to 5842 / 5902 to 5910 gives 137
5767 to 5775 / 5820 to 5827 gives 135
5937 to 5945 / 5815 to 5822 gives 132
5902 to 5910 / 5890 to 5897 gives 99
